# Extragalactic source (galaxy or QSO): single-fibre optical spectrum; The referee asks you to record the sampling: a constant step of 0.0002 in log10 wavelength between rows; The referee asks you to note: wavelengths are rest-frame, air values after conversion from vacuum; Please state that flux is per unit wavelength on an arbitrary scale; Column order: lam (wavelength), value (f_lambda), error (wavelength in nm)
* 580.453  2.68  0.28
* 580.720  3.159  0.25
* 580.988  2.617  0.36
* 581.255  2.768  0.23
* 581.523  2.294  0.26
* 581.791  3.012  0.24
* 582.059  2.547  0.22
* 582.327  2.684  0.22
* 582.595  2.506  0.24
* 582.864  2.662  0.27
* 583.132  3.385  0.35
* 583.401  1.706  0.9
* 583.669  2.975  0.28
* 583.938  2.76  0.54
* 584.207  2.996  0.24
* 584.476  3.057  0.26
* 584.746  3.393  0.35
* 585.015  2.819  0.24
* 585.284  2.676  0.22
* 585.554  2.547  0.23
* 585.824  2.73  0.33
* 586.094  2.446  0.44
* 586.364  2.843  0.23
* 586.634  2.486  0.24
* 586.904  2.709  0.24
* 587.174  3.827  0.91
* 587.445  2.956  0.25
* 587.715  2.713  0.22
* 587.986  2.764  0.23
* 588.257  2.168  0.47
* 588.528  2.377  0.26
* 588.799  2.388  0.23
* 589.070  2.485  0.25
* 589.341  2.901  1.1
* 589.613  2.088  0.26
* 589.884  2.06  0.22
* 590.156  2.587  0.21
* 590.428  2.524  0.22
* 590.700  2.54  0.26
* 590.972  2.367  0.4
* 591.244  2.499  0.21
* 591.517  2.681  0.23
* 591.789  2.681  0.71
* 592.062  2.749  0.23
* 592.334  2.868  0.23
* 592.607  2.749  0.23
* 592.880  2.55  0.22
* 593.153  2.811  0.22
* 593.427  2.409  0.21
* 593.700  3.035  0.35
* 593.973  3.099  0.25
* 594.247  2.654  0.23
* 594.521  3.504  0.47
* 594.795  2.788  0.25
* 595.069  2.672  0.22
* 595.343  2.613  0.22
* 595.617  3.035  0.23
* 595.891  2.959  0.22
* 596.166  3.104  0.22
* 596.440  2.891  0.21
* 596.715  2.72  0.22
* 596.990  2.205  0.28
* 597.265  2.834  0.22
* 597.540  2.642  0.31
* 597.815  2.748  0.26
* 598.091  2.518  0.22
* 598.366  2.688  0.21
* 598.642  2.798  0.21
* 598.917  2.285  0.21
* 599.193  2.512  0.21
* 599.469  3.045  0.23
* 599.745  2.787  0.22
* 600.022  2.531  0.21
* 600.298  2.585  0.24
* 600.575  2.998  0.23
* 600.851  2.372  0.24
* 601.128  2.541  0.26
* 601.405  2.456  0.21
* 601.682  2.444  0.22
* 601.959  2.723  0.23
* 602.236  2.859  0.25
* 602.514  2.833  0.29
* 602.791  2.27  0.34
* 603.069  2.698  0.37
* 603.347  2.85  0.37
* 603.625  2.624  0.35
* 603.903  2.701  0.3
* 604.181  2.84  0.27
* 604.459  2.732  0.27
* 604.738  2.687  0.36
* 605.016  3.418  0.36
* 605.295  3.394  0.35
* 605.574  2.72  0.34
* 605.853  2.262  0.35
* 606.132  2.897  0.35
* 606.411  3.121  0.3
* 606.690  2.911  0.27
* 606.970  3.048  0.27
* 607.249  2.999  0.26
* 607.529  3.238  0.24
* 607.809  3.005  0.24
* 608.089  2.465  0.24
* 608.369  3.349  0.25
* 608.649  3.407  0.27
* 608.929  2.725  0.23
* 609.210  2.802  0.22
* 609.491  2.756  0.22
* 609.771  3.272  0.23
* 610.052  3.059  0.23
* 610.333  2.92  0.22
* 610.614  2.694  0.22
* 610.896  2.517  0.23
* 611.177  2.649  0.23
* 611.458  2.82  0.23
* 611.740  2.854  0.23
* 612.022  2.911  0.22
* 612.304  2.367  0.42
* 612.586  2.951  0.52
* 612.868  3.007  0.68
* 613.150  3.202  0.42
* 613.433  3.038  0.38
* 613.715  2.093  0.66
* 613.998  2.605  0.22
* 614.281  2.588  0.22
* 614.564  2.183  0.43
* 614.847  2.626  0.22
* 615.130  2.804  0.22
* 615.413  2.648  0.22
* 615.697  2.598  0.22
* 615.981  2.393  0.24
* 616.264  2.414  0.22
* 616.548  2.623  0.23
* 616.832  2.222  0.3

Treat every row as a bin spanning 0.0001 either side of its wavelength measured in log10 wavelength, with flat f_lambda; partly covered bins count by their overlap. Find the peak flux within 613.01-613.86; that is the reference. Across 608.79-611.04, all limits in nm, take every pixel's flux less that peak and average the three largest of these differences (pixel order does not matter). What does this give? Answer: -0.12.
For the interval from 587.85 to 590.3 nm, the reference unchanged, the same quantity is -0.45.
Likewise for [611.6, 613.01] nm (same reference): -0.25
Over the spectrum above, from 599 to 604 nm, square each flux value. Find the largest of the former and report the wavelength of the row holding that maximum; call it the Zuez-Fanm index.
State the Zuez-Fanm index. 599.469 nm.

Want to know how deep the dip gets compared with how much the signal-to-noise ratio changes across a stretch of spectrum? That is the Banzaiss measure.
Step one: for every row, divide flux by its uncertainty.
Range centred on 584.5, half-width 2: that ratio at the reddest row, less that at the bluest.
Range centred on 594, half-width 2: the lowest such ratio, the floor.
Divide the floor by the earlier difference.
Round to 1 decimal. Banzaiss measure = 3.9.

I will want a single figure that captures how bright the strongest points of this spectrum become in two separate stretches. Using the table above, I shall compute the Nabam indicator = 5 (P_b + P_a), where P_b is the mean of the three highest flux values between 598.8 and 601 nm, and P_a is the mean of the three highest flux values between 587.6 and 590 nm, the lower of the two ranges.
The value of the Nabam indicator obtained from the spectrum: 28.7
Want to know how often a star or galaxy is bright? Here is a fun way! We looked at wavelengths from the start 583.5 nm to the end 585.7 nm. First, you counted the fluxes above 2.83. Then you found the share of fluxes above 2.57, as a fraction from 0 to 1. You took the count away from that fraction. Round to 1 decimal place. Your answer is -3.1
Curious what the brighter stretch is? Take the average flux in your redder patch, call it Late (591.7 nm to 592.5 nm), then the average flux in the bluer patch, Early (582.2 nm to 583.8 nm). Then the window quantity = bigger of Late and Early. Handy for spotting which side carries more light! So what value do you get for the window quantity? 2.77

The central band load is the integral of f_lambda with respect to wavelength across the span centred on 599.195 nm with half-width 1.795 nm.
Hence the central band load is 9.5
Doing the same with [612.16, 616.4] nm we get 11.2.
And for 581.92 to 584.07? 5.7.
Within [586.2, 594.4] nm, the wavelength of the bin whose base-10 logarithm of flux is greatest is 587.174 nm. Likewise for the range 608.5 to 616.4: 608.649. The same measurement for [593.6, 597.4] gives 594.521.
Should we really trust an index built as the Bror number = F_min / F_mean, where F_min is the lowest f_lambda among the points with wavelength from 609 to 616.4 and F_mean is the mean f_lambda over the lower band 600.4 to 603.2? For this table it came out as 0.80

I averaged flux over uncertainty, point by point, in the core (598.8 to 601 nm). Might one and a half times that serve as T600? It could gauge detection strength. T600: 17.7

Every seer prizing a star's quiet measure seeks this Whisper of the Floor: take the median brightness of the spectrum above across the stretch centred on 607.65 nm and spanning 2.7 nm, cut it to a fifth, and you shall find 0.605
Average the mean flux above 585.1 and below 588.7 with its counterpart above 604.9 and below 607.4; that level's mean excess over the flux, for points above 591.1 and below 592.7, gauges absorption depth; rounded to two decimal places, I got 0.14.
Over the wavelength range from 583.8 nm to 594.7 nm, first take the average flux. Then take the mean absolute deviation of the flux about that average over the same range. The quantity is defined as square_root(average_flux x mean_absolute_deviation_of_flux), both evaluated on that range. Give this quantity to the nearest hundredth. 0.83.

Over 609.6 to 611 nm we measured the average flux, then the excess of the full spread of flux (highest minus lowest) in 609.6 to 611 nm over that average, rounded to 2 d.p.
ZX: -2.14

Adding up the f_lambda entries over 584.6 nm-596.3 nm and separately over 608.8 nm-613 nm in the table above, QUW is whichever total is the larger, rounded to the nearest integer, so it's 117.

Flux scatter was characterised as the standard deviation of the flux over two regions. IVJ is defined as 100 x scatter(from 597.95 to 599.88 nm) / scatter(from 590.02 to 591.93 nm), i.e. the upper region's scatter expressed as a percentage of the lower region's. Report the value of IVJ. 225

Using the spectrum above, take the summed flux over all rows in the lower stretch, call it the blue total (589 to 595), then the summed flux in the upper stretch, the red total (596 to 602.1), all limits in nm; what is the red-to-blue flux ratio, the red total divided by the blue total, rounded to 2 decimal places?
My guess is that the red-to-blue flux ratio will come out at 1.00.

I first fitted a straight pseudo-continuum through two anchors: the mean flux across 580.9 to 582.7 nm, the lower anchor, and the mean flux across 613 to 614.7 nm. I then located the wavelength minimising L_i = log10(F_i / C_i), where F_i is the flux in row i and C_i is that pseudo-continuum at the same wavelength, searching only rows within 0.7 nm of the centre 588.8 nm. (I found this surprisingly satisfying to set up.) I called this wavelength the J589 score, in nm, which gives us 588.257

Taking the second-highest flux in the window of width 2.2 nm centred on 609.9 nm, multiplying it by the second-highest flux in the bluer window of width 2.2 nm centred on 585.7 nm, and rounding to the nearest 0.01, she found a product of 8.70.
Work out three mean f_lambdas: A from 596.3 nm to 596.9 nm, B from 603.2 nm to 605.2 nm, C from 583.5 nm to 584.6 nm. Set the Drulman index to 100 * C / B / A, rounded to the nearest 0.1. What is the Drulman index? 37.0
